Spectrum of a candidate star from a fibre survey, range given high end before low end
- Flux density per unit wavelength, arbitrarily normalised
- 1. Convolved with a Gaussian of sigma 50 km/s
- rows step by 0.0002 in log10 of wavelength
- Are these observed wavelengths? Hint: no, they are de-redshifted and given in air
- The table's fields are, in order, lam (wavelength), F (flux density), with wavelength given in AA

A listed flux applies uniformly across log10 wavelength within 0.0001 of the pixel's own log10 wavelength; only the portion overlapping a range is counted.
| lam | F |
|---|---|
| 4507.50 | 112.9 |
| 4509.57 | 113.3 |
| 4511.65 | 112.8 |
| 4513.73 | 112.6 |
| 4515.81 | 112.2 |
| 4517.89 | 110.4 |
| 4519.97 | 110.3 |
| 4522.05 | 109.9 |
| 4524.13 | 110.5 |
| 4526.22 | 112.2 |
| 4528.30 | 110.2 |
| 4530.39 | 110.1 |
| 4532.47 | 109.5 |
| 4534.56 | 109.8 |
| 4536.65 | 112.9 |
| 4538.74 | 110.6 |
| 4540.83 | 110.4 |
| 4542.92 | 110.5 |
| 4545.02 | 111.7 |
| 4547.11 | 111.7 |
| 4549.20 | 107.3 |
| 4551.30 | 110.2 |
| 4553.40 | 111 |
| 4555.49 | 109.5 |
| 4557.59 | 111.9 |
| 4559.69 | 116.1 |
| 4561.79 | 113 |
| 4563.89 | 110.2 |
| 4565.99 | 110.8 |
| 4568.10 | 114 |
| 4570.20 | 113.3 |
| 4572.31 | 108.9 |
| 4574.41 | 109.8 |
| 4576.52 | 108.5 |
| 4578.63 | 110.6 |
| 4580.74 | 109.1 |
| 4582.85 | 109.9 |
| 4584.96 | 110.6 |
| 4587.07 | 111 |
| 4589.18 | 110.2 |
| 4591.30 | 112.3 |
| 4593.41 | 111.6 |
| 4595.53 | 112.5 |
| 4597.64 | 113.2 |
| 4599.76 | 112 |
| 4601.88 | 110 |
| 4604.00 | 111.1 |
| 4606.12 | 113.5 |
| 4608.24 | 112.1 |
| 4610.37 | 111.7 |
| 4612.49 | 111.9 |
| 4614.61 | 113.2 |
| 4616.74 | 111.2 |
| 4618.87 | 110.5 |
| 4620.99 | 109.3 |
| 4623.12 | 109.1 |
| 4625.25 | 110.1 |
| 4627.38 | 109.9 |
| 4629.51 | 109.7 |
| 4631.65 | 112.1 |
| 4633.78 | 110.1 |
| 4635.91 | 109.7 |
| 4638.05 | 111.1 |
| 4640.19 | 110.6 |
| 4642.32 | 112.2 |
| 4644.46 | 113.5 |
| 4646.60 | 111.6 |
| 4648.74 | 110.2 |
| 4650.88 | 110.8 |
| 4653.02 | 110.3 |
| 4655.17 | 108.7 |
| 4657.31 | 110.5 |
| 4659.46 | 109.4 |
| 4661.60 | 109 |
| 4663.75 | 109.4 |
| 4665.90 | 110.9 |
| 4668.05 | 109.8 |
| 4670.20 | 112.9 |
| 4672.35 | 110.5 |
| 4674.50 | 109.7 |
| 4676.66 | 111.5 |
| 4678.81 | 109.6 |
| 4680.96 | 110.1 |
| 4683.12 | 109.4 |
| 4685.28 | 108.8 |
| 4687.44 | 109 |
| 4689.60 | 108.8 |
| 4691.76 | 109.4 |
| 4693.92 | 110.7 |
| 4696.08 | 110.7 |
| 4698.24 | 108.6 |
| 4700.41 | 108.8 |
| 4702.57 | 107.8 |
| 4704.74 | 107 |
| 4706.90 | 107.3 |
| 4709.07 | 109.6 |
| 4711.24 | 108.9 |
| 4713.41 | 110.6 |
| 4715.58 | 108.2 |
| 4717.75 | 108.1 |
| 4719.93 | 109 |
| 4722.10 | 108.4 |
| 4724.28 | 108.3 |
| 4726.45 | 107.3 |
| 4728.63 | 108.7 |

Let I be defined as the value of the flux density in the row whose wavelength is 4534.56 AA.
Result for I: 109.8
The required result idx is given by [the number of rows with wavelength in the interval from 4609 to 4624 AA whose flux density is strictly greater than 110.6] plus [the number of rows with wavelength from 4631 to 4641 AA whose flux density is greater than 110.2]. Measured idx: 7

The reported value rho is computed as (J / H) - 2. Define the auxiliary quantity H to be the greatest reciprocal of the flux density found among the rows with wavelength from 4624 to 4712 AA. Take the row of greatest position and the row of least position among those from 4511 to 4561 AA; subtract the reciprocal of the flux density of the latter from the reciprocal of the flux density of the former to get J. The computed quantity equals -2.03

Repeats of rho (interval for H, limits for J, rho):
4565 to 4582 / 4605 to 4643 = -1.99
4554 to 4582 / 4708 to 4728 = -1.98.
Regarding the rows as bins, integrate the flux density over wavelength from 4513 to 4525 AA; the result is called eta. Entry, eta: 1332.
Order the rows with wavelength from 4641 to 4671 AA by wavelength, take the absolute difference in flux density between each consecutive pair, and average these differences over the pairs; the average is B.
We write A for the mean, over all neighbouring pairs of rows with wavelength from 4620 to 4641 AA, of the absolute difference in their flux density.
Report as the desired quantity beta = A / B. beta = 0.72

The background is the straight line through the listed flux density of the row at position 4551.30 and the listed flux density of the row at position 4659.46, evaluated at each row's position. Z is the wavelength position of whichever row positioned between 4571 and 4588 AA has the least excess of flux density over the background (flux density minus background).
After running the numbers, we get 4576.52 AA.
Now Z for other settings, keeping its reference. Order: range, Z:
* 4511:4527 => 4522.05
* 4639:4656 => 4655.17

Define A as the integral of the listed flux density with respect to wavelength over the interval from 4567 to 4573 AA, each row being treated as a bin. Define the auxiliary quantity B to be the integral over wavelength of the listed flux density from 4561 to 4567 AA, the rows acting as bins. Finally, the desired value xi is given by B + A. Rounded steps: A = 673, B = 668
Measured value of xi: 1341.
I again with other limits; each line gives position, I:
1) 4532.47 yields 109.5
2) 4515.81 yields 112.2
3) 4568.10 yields 114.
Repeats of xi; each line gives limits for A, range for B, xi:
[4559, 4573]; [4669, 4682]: 3012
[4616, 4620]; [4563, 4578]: 2105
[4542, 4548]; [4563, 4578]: 2329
